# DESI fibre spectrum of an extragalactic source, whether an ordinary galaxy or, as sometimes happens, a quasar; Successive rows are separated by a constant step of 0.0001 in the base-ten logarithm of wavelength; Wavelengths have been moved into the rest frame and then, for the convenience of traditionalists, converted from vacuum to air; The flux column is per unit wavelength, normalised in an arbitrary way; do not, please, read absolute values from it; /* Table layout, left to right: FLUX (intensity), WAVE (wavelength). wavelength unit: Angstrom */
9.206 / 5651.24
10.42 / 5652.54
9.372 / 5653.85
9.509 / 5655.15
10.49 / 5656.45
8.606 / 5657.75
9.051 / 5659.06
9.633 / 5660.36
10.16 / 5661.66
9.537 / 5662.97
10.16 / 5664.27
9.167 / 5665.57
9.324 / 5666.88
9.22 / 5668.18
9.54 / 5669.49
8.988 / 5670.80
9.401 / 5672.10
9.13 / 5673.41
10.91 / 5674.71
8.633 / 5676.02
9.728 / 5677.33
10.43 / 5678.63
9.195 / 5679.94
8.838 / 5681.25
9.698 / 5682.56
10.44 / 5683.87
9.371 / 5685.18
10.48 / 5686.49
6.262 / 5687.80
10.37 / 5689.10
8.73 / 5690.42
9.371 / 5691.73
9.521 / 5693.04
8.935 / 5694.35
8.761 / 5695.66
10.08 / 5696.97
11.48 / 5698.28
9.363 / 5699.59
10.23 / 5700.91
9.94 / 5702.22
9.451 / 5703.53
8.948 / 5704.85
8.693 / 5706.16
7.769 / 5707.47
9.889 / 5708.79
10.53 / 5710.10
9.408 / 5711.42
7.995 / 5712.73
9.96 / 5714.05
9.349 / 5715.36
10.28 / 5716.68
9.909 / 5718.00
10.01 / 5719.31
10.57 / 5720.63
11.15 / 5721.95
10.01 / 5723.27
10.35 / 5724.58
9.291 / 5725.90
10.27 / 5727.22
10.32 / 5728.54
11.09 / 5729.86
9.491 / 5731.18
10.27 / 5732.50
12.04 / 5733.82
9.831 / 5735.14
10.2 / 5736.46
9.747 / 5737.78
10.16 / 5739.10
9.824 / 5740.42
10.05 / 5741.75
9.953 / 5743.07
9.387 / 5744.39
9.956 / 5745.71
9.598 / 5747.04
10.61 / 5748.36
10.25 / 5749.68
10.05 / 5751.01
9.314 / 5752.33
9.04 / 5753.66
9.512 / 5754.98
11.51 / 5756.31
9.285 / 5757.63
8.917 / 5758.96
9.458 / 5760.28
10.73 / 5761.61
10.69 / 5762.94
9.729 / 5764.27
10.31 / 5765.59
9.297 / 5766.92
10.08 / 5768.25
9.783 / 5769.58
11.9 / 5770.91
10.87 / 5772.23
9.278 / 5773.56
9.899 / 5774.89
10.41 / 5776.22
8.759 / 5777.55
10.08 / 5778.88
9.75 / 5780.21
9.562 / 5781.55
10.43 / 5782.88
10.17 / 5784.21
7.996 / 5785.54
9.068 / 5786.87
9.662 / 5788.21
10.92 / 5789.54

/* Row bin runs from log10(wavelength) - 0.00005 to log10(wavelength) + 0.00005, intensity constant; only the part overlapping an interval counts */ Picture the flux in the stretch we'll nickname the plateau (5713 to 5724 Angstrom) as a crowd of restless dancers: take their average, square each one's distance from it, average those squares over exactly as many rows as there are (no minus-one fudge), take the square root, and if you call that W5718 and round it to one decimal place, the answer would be 0.5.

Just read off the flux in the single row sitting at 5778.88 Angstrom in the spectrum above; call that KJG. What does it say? 10.08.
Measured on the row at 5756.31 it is 11.51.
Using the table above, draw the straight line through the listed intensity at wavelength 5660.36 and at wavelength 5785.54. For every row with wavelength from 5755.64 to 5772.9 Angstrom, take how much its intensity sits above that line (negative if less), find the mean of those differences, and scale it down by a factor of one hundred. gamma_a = 0.019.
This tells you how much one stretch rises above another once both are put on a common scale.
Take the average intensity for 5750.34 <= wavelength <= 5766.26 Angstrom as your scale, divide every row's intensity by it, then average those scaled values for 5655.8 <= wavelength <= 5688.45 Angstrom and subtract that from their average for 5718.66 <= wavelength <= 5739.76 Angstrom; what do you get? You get 0.085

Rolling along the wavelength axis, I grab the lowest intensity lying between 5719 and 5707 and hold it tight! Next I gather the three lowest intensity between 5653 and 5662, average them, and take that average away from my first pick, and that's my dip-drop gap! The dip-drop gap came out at -1.2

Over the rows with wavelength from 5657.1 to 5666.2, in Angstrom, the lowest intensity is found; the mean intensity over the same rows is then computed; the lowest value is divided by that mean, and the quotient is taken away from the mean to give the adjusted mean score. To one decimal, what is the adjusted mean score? 8.6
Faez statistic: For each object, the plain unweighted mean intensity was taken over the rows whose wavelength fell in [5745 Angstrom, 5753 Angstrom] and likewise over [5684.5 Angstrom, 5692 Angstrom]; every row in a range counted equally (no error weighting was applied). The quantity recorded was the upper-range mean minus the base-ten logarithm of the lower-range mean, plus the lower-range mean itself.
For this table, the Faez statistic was 18.1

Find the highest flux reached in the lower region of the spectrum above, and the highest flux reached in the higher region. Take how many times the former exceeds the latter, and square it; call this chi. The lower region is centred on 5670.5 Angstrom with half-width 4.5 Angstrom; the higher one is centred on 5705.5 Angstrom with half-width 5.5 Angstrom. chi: 1.07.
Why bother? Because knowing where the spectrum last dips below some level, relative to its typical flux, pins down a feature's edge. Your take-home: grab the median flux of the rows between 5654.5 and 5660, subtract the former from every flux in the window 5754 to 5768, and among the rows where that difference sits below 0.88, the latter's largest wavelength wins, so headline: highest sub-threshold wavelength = 5766.92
